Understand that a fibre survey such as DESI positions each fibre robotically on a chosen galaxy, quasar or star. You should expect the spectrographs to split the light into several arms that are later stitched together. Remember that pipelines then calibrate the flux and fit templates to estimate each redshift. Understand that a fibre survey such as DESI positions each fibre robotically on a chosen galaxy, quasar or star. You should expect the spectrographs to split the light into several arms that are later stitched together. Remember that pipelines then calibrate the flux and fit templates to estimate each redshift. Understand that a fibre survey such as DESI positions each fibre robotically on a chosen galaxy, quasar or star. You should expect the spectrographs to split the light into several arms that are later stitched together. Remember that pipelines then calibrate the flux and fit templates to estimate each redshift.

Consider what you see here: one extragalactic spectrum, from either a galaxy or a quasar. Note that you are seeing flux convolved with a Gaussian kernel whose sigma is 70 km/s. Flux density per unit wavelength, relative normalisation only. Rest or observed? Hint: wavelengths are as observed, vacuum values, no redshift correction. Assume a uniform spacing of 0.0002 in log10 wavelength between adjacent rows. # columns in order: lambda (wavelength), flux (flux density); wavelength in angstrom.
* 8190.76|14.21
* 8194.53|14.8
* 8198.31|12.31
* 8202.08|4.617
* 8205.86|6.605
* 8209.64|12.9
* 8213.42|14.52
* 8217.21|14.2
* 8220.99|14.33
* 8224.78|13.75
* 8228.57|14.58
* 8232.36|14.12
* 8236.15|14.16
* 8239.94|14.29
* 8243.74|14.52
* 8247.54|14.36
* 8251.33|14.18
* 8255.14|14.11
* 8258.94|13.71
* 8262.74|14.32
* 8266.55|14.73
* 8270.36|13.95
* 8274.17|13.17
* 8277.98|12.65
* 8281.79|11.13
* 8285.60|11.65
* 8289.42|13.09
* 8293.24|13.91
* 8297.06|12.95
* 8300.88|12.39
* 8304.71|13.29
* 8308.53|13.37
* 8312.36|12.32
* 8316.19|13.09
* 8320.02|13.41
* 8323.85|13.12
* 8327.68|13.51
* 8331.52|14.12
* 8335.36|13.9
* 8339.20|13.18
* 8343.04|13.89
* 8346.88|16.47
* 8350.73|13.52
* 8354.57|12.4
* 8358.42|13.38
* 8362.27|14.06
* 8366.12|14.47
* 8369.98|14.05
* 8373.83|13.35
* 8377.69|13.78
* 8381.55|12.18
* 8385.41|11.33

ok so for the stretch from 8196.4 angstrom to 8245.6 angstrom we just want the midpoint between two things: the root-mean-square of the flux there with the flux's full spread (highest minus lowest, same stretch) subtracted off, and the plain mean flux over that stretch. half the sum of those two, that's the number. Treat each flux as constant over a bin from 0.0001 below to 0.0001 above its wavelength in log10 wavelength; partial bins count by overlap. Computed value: 7.9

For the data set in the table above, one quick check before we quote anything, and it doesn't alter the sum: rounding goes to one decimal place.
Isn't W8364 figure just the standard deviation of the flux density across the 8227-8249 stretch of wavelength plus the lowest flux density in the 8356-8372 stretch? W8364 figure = 13.6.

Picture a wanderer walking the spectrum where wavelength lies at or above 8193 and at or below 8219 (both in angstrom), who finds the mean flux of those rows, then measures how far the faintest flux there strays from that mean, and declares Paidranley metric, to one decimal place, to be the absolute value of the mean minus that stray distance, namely 4.6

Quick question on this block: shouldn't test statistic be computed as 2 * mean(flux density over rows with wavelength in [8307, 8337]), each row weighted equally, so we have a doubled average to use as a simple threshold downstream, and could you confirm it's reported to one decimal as 26.7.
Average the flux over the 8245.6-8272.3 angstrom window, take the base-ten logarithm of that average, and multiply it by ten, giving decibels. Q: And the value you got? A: 11.5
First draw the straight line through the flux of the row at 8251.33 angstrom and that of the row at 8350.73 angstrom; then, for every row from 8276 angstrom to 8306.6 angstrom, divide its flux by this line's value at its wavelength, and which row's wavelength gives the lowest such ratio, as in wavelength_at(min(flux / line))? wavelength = 8281.79 angstrom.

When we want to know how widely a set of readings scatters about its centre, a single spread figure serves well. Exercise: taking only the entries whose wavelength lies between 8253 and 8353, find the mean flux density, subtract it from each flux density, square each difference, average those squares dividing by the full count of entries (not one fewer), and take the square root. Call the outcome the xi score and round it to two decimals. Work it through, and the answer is 1.00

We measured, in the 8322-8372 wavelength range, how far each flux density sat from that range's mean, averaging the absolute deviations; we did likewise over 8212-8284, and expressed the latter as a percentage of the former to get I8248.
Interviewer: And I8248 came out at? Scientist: 90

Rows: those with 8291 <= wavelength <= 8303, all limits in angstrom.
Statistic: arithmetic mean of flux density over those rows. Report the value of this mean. 13.1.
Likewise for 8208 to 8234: 14.1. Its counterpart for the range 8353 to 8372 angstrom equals 13.7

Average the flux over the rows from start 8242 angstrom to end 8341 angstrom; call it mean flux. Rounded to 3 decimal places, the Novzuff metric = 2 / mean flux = 0.149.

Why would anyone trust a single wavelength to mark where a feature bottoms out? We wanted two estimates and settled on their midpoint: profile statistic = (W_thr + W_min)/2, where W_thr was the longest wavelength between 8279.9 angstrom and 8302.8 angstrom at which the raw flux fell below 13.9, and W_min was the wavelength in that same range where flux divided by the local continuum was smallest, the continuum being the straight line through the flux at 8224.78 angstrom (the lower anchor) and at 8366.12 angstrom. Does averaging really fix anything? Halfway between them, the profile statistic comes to 8291.3 angstrom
